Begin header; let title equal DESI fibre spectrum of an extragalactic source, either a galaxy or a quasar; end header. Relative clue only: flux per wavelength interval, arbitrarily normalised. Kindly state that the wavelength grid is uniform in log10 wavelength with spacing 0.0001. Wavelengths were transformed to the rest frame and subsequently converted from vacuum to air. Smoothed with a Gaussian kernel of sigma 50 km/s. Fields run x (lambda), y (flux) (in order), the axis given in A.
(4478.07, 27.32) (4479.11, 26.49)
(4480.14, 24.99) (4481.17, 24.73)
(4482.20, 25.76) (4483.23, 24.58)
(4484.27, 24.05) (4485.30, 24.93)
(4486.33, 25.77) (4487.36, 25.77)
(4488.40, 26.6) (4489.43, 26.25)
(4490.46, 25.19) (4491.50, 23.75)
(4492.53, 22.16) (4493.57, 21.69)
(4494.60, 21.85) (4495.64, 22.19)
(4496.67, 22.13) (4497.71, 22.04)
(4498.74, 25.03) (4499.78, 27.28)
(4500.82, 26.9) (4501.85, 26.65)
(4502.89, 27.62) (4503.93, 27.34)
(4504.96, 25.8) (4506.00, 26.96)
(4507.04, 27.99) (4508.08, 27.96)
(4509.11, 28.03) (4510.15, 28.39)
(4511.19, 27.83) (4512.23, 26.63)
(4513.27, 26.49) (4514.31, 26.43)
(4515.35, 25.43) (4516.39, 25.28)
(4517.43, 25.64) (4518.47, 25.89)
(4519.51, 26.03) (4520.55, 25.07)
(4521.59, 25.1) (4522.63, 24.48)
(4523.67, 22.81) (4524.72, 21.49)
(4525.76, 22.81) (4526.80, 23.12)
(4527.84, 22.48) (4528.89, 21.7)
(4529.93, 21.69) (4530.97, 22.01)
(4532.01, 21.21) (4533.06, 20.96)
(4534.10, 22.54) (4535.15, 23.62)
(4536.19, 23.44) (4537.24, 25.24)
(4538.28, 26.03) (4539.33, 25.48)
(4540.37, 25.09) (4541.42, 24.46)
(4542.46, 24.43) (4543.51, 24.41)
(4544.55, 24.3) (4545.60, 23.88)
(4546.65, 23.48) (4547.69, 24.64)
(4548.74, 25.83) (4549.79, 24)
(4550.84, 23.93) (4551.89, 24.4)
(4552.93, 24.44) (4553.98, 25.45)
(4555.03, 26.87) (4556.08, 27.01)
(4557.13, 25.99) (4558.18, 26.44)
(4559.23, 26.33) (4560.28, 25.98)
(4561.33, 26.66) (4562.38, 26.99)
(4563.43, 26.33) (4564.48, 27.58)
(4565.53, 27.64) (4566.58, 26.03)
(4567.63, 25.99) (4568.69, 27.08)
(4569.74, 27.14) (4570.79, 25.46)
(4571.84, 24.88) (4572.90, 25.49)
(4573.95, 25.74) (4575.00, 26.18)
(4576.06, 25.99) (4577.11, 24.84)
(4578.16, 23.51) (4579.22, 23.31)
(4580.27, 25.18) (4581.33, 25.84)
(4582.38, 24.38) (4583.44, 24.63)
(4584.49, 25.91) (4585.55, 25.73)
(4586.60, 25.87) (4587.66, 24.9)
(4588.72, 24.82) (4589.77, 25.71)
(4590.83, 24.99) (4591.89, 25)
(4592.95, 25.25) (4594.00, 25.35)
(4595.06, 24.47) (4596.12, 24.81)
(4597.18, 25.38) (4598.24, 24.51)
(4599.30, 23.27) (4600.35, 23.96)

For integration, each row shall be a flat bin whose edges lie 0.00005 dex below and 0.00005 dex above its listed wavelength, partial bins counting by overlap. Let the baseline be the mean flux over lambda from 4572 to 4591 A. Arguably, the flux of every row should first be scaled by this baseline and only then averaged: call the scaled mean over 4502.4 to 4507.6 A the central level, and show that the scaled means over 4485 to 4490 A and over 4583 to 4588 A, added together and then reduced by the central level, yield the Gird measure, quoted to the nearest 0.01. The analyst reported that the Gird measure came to 0.96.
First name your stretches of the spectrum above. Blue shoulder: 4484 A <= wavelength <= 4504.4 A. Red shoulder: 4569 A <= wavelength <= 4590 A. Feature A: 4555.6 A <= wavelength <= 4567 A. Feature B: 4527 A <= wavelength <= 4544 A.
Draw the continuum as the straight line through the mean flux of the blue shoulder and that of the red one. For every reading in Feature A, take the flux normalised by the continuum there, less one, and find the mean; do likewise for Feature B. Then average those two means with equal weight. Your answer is 0.00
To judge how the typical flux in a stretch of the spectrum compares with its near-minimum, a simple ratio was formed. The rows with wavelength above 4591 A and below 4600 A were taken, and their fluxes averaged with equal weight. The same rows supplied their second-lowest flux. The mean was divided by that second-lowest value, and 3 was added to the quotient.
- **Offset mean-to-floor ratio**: 4.01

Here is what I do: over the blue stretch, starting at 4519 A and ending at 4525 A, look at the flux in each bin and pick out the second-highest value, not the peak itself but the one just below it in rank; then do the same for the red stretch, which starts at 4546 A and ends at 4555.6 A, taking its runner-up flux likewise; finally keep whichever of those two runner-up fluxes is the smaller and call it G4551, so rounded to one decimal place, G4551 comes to 25.1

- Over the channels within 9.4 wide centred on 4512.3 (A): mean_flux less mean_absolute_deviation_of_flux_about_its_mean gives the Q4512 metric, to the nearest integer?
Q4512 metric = 26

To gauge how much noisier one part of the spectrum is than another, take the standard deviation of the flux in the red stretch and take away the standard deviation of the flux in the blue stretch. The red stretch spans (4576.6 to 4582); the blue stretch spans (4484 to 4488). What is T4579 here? 0.3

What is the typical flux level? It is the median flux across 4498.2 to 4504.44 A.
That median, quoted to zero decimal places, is 27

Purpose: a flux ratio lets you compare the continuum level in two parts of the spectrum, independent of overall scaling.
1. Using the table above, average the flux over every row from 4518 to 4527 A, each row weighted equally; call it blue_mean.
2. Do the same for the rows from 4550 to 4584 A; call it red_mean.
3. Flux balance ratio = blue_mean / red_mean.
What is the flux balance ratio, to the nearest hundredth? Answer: 0.94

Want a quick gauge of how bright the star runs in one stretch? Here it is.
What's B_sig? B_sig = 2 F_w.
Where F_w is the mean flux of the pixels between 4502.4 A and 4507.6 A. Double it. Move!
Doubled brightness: 54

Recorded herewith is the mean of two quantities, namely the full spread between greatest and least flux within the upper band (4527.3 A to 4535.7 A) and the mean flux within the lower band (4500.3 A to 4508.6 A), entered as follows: 14.9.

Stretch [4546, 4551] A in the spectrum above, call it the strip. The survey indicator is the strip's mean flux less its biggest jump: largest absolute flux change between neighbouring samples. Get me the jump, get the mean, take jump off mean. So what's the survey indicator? 22.5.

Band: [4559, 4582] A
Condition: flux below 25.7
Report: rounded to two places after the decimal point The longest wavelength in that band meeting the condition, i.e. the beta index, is 4580.27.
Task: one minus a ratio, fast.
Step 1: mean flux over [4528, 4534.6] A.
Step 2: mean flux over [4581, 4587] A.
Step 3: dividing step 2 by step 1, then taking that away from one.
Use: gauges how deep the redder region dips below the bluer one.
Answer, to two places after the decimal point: -0.17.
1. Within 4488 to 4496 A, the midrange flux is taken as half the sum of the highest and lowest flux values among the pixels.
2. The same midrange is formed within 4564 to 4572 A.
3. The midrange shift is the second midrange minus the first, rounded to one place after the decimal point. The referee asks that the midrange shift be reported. 2.1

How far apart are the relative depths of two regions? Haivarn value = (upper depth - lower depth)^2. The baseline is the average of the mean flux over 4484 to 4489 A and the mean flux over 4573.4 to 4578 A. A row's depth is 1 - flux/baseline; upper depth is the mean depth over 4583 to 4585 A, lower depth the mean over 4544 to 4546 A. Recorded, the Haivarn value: 0.002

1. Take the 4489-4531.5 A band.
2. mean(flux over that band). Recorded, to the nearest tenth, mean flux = 24.9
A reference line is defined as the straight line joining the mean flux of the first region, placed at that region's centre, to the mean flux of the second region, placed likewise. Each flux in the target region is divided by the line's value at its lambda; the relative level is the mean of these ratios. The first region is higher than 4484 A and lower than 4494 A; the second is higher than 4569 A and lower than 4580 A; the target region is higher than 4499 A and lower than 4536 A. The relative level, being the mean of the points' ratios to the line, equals 1.01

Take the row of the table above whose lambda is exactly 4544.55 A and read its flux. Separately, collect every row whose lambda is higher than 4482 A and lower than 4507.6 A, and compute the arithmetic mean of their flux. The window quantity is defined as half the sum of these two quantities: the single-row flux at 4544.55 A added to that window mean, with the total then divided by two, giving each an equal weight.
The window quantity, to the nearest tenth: 24.7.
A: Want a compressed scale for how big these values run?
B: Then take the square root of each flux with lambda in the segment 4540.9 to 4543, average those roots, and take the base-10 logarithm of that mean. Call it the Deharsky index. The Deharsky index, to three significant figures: 0.694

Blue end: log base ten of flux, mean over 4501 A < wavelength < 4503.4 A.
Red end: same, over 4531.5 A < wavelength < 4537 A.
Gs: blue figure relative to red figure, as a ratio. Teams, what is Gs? 1.06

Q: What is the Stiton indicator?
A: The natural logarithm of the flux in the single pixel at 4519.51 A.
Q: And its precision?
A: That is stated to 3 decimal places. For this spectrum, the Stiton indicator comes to 3.259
